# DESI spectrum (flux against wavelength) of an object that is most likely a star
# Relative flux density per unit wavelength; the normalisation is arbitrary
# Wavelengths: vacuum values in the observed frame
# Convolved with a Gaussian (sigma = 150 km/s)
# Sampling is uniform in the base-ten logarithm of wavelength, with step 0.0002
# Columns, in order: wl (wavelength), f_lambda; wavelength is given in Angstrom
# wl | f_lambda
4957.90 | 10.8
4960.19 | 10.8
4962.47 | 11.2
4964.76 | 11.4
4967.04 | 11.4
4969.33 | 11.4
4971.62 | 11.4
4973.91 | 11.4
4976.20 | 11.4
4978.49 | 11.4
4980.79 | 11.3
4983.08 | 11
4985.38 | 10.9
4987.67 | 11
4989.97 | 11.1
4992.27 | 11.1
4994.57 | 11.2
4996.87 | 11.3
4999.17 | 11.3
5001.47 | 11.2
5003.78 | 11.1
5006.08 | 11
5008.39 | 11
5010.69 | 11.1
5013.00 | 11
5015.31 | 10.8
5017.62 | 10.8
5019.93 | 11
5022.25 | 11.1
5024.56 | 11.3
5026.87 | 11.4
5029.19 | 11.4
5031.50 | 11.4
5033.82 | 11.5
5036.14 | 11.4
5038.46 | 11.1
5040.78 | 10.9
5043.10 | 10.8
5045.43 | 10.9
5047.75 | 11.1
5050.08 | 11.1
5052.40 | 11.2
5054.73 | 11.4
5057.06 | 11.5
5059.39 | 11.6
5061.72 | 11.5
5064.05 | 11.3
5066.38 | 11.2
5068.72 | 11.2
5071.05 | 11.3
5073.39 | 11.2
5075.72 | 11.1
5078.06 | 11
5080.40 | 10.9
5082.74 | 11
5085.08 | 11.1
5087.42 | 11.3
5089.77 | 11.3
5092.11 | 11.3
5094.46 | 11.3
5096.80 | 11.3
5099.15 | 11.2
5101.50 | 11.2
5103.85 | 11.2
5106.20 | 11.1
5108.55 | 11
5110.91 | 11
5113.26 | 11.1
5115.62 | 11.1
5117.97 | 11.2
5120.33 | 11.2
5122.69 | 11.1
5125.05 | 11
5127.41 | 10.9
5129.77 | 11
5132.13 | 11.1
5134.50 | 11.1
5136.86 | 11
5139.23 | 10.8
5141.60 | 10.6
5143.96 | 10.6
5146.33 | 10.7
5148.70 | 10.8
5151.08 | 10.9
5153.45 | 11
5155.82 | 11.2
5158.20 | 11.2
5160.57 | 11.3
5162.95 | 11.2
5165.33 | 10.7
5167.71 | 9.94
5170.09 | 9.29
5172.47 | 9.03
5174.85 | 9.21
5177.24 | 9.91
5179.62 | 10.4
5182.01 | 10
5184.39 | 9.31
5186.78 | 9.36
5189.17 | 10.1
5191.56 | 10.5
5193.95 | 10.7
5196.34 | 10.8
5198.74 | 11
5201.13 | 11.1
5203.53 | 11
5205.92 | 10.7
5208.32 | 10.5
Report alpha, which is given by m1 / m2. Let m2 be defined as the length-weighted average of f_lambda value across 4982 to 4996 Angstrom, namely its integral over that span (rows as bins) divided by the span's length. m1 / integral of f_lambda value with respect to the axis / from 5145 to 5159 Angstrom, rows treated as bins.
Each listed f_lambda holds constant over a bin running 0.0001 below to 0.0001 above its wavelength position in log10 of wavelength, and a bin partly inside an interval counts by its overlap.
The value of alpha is 13.9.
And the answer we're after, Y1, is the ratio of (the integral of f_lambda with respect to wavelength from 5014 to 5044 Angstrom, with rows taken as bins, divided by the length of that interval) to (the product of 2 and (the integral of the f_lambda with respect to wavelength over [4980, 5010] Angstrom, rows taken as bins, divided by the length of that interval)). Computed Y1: 0.50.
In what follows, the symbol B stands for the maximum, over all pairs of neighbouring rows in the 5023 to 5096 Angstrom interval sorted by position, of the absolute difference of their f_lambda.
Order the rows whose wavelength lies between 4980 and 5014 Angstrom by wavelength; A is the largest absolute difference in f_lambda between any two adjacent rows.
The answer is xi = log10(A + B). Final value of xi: -0.22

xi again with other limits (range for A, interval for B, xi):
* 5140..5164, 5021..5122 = -0.30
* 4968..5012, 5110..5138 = -0.40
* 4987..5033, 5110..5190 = -0.02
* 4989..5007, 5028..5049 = -0.40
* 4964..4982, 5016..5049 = -0.40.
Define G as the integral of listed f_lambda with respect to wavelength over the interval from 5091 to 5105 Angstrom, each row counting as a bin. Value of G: 157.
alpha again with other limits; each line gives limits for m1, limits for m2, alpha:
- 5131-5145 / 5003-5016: 13.8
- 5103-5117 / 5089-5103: 13.8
